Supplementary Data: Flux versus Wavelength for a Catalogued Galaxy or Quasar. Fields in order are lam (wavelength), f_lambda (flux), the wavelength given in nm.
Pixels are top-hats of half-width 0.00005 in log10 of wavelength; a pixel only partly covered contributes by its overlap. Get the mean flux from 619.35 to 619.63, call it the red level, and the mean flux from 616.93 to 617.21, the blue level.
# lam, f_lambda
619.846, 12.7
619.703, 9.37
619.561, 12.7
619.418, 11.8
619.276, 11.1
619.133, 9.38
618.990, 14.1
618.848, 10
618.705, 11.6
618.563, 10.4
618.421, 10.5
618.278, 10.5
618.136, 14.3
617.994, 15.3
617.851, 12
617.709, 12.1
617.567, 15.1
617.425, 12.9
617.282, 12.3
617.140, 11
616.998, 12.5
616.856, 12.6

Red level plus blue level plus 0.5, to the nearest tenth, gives 24.5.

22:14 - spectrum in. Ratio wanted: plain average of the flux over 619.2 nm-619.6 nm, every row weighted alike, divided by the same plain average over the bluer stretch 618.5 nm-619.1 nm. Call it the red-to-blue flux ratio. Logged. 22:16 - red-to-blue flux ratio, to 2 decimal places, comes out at 1.03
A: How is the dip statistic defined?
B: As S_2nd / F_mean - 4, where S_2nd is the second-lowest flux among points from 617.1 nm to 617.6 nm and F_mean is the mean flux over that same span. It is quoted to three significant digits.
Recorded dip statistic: -3.04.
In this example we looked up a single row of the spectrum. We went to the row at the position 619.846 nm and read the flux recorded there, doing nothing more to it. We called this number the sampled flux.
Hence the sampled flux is 12.7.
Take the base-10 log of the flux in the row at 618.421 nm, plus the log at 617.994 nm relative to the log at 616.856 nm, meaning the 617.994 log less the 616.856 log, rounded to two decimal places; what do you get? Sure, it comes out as 1.11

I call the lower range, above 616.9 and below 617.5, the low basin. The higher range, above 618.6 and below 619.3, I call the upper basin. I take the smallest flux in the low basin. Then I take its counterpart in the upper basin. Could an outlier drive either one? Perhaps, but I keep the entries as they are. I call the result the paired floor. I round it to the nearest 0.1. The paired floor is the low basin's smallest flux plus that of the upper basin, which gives 20.4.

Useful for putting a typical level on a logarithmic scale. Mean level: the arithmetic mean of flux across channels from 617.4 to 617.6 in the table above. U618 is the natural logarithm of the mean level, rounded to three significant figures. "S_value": 2.64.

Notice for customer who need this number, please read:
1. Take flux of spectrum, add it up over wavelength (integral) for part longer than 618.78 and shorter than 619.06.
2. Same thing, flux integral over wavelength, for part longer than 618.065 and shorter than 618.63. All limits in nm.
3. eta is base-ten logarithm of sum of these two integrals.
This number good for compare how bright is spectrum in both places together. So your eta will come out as 1.0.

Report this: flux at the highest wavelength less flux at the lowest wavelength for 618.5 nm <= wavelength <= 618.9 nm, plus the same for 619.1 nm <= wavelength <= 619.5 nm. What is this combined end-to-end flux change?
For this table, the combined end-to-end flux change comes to 2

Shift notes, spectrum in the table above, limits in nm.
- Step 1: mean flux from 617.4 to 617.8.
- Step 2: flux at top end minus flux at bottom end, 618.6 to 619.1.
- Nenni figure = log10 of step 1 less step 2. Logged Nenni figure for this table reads 1.04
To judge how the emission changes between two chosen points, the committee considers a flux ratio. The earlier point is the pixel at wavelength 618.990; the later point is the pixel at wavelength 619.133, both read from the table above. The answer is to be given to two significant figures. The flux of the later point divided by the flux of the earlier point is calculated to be 0.67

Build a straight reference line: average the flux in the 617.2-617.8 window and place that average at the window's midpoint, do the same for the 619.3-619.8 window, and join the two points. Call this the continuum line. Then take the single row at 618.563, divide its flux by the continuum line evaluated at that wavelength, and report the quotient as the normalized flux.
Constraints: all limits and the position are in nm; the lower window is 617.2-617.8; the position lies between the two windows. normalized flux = 0.855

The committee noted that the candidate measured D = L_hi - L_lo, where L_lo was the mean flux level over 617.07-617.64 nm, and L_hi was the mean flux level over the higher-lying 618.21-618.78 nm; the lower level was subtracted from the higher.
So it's -2.1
